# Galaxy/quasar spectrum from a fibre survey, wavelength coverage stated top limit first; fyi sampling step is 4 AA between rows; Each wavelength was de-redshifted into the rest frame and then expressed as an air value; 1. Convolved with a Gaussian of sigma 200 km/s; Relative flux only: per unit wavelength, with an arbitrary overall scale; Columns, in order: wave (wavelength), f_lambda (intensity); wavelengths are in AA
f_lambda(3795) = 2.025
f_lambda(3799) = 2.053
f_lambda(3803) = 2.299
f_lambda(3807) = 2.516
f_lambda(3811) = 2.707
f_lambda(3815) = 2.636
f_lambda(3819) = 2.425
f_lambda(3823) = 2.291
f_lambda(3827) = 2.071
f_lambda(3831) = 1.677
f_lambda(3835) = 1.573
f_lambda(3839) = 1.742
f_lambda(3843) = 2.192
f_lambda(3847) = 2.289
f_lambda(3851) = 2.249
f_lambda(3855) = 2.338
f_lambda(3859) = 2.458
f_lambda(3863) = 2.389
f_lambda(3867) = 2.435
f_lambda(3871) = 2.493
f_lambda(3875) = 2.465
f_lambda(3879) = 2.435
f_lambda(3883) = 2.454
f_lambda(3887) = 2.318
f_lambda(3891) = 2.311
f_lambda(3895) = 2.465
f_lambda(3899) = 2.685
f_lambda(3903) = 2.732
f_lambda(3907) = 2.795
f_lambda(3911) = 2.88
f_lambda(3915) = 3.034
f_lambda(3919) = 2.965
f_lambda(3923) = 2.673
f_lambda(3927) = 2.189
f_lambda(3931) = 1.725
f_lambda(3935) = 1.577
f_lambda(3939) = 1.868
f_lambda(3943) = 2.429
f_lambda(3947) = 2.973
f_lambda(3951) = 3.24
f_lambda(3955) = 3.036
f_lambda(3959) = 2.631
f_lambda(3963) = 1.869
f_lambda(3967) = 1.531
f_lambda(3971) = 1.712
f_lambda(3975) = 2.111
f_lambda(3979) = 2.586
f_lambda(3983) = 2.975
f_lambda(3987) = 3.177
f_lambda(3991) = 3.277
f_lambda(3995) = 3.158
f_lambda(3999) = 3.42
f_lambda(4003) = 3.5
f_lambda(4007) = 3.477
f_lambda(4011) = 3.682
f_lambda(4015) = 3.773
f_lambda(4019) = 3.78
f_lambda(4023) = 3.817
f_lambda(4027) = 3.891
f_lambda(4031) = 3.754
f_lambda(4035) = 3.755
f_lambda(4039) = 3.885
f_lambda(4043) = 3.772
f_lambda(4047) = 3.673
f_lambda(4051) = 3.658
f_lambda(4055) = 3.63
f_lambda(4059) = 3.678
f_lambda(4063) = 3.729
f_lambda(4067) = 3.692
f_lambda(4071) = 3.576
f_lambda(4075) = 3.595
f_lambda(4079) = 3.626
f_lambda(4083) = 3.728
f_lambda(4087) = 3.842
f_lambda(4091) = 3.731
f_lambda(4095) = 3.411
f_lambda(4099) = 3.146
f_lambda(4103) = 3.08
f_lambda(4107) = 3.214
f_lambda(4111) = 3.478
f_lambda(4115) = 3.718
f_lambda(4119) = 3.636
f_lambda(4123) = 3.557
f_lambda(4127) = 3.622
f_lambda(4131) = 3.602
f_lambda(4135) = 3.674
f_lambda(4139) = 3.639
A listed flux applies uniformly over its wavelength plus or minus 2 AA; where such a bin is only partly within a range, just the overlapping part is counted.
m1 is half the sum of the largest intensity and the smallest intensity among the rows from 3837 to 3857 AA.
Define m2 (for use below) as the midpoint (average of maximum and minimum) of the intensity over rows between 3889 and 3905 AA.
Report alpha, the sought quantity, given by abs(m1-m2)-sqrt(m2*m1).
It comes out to -1.8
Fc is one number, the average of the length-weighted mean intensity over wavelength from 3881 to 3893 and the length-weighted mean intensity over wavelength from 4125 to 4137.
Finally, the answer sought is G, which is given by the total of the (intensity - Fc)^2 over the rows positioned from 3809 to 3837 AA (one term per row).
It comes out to 6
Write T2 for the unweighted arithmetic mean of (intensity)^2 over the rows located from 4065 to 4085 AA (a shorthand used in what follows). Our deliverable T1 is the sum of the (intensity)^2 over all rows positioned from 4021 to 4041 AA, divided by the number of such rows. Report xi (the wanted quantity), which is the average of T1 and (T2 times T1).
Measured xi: 104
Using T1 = 15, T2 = 13.3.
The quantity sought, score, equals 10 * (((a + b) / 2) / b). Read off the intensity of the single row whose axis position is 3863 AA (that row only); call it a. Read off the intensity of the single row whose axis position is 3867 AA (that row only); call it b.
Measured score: 9.9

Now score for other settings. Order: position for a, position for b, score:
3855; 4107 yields 8.6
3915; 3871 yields 11.1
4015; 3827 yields 14.1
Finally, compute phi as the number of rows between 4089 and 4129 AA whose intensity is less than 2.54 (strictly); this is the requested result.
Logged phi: 0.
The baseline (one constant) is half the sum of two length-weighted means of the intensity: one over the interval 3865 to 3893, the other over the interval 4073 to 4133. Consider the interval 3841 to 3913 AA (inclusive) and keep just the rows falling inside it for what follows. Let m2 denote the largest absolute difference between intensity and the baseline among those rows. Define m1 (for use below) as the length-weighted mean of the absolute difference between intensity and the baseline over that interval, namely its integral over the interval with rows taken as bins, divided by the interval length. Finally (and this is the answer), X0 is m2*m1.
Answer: 0.40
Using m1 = 0.51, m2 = 0.78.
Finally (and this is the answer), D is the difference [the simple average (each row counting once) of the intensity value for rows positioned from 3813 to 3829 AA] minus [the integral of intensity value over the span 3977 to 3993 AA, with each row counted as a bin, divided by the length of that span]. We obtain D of -0.6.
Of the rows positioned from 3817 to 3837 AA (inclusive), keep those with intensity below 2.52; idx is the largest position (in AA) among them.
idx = 3835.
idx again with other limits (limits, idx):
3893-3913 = 3895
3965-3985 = 3975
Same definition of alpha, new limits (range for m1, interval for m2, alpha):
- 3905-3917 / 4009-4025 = -2.5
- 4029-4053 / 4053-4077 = -3.6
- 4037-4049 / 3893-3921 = -2.2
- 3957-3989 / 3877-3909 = -2.3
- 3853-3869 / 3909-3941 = -2.3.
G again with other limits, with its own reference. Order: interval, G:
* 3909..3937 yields 4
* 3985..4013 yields 1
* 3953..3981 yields 6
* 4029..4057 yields 4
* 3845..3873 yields 3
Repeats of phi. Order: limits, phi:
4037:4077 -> 0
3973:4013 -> 1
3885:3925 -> 3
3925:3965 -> 6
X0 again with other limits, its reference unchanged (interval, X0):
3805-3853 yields 1.09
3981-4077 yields 0.57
